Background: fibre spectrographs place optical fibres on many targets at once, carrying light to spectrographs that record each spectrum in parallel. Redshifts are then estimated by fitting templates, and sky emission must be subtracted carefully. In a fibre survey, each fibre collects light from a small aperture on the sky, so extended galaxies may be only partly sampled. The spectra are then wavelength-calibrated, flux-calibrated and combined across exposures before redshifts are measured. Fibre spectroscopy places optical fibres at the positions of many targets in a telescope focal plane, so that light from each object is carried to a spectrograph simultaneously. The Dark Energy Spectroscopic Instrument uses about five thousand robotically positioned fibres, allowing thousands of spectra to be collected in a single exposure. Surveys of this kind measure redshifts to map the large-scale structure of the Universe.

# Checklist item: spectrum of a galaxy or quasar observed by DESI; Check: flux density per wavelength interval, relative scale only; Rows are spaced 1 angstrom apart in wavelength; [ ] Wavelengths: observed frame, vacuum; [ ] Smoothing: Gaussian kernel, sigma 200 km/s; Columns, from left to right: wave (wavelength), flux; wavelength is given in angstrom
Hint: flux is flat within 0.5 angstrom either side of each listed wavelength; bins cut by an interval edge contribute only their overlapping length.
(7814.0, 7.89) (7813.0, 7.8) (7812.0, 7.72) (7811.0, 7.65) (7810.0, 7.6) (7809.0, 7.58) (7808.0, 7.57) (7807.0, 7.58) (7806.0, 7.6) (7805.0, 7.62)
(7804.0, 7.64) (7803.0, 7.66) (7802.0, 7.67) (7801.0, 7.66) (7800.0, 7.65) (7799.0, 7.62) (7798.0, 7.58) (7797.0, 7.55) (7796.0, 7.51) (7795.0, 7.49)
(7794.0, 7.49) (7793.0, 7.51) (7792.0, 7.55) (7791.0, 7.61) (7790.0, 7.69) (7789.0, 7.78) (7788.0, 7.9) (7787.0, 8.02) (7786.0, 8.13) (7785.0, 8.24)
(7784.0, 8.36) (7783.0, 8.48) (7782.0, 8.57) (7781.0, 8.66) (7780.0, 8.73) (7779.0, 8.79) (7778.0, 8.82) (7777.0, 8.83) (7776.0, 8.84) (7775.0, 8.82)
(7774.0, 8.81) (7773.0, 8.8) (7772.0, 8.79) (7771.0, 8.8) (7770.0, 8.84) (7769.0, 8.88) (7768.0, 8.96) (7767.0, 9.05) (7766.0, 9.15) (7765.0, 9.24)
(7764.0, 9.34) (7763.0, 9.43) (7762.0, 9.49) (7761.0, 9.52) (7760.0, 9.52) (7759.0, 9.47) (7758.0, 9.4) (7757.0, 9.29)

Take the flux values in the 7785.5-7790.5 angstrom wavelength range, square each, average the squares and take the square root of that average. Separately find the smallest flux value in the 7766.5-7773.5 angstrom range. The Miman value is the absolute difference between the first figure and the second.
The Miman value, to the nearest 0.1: 0.9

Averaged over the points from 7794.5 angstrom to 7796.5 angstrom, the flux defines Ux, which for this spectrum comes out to 7.5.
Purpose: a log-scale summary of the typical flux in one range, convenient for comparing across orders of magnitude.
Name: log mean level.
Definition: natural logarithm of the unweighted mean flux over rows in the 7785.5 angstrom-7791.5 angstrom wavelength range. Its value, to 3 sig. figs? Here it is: 2.06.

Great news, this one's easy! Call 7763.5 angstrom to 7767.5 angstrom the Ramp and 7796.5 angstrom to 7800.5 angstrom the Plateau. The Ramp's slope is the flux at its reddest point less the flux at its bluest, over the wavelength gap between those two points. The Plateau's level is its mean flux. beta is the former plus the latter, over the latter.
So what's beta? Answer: 0.987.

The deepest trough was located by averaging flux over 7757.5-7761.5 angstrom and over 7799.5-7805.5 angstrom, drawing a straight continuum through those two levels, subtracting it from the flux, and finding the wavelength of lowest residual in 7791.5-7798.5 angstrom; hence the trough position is 7792.0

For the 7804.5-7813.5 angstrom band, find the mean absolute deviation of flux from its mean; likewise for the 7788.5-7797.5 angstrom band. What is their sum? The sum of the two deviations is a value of 0.137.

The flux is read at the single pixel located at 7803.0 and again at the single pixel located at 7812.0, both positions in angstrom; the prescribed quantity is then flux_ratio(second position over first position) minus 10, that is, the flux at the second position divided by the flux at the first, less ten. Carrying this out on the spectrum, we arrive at -8.99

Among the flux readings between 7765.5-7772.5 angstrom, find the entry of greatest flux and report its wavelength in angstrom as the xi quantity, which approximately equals 7766.0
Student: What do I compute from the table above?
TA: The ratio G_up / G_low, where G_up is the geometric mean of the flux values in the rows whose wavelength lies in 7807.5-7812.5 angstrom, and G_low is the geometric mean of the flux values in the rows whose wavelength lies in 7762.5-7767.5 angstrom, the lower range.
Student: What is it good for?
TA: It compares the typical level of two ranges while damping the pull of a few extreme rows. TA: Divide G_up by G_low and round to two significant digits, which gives 0.82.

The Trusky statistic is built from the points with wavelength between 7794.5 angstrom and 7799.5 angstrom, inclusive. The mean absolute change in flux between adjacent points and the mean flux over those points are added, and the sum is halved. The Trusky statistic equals 3.79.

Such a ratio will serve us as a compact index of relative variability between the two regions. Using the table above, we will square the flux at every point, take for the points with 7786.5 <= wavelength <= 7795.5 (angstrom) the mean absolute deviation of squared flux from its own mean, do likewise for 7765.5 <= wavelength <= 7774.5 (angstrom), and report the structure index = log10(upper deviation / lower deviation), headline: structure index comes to 0.1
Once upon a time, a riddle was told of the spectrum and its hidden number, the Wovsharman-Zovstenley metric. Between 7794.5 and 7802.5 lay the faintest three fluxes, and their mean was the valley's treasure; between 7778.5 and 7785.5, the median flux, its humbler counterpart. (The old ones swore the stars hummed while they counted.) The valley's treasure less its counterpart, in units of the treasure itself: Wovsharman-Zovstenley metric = -0.140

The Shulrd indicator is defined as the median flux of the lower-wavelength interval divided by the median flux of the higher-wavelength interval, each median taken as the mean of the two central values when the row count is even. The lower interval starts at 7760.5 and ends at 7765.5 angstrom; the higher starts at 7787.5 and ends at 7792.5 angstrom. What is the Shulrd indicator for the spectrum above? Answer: 1.23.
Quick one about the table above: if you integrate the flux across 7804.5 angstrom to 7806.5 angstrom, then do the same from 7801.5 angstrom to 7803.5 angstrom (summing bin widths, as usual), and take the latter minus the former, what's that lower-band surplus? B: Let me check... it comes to 0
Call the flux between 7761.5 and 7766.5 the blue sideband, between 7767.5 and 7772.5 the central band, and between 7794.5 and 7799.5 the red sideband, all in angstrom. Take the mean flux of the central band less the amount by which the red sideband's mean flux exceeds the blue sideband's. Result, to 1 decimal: 10.6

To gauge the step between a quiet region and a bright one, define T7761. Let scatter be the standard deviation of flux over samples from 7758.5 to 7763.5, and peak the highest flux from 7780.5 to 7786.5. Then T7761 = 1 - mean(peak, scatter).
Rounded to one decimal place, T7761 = -3.3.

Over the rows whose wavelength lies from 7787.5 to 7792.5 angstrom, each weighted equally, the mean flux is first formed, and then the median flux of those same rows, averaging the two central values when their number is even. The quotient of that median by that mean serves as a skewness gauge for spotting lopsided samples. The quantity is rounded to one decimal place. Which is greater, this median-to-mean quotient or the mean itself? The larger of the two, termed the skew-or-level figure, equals 7.7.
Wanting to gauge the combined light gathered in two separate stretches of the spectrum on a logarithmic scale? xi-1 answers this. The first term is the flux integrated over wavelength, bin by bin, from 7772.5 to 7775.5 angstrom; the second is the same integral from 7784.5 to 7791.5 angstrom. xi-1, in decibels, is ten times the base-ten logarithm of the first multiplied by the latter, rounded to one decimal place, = 31.7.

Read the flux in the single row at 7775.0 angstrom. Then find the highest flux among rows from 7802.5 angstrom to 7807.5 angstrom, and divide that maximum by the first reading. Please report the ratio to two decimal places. 0.87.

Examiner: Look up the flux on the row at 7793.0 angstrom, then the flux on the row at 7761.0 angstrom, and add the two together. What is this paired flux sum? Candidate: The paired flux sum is 17.0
